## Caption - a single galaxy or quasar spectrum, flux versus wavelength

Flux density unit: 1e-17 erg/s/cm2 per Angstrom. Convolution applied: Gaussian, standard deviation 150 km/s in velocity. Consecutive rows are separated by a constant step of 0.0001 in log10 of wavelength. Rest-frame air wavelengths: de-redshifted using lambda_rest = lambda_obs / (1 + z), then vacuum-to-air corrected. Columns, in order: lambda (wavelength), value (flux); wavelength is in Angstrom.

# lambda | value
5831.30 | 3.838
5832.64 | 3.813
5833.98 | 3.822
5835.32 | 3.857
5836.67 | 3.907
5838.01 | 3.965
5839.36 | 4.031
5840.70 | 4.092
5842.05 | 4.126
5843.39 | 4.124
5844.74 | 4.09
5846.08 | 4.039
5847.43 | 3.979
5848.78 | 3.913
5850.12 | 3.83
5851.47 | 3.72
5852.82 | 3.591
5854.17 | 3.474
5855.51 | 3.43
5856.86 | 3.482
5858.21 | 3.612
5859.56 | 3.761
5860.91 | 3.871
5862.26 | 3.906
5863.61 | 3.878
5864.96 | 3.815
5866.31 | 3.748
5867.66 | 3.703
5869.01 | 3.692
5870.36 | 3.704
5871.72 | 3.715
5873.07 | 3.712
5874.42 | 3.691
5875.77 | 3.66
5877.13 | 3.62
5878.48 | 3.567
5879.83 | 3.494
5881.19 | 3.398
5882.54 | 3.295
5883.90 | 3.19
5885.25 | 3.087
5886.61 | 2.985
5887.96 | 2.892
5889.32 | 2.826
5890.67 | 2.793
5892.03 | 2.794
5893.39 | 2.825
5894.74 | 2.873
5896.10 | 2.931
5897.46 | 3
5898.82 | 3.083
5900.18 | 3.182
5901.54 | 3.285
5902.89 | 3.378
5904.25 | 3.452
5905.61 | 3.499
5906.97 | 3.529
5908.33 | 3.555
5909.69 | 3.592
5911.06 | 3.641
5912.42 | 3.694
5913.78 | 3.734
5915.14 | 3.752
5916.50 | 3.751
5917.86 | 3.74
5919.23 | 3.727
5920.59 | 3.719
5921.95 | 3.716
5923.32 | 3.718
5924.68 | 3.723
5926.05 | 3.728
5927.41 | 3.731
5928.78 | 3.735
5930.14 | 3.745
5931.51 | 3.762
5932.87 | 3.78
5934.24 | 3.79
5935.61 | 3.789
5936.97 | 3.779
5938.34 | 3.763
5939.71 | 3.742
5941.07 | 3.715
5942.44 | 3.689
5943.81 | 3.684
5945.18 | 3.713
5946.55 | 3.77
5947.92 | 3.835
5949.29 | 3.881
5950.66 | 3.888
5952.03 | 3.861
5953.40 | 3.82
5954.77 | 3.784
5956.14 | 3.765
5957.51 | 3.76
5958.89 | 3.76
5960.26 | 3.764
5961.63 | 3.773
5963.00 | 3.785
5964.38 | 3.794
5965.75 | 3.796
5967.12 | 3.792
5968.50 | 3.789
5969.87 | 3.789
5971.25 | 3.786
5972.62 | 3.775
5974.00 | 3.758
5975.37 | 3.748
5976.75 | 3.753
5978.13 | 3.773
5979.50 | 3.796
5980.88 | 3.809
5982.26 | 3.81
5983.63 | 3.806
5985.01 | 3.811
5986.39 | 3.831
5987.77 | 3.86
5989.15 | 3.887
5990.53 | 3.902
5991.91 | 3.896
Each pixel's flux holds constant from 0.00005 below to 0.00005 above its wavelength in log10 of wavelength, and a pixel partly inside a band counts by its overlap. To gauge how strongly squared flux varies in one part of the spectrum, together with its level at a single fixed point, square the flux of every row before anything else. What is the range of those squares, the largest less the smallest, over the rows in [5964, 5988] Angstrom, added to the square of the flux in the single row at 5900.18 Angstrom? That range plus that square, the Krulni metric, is 11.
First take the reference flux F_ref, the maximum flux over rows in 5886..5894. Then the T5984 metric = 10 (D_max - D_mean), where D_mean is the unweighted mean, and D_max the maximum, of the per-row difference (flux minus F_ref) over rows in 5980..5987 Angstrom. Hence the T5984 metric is 0.18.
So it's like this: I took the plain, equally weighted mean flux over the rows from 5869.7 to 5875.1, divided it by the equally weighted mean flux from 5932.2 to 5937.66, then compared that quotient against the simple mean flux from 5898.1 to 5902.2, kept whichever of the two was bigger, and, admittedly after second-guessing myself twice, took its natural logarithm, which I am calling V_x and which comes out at 1.16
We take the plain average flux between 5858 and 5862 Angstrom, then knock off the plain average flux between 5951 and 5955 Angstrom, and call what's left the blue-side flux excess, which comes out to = -0.1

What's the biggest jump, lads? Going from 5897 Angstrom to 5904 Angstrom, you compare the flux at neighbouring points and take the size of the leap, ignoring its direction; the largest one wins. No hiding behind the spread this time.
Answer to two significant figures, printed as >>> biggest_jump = 0.10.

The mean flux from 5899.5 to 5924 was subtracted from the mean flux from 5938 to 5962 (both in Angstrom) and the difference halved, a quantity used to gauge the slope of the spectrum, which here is 0.092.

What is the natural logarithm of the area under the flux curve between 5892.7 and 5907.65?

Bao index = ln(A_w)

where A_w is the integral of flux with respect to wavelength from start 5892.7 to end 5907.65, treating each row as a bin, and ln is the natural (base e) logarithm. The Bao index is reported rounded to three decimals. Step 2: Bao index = 3.863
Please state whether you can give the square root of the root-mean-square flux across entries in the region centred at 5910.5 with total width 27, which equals 1.88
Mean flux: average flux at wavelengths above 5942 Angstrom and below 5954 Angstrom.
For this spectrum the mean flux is 3.79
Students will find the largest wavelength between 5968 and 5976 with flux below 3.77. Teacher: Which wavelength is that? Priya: 5975.37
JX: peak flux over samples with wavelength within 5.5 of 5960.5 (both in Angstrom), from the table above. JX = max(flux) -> 3.796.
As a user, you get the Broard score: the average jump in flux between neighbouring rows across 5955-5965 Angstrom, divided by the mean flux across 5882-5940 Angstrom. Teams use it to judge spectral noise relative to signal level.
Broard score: 0.002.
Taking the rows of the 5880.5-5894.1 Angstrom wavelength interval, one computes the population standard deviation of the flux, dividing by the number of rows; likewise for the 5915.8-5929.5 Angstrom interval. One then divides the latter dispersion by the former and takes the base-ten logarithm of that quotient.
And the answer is -1.3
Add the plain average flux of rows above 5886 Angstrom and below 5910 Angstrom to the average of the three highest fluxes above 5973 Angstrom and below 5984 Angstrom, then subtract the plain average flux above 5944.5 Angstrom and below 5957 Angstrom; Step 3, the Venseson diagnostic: 3.13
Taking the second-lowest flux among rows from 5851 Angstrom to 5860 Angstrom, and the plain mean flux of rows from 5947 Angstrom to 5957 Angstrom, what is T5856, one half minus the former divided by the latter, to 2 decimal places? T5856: -0.41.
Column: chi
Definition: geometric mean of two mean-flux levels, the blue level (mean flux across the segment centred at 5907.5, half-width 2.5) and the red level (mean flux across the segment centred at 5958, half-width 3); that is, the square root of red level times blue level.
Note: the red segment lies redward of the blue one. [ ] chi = 3.65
